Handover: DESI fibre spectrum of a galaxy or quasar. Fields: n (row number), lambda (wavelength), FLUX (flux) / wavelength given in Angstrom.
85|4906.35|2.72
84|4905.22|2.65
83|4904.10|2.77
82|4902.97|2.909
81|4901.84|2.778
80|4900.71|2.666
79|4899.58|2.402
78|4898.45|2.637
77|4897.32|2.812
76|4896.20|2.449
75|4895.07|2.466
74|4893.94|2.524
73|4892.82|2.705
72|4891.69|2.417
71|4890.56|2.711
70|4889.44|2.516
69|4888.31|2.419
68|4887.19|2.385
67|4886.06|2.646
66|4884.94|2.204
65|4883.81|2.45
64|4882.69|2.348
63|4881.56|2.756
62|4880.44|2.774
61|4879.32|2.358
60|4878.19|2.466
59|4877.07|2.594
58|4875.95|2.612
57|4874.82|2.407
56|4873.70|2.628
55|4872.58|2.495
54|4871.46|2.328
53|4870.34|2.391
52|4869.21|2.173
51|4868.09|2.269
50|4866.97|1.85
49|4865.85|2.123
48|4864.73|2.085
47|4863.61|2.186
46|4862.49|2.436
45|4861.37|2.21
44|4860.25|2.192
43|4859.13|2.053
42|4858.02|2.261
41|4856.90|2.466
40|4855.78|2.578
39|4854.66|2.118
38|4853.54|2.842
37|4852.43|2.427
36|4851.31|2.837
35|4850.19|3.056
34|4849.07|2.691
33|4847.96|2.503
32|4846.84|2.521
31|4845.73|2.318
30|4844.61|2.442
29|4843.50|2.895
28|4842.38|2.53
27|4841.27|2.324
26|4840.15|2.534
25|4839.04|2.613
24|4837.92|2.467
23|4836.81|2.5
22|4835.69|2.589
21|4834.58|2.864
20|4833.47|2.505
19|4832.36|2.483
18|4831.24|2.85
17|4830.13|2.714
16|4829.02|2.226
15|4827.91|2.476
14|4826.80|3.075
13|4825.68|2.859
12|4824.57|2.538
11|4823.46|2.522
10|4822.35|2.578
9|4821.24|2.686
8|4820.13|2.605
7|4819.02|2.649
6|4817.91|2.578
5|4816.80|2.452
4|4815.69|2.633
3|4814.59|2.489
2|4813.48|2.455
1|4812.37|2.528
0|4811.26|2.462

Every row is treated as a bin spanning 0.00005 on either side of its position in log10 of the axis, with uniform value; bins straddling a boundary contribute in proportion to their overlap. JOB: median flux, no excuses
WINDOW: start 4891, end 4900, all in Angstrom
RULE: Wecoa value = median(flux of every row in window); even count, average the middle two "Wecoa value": 2.495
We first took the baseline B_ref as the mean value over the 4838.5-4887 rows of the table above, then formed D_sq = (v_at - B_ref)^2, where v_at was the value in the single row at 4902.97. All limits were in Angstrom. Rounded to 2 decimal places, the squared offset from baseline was 0.22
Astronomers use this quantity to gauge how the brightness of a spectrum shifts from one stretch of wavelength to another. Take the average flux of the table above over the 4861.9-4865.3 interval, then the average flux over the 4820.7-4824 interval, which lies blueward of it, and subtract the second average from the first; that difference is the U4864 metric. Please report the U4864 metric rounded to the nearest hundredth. -0.36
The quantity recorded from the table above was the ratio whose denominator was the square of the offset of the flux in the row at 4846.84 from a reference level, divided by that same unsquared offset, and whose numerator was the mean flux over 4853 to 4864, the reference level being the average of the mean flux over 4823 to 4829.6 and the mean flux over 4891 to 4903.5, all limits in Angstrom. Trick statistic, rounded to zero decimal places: -25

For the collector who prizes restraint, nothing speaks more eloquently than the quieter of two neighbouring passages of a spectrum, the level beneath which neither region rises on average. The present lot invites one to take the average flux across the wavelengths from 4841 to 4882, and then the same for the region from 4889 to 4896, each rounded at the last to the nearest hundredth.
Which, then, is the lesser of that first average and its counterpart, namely 2.44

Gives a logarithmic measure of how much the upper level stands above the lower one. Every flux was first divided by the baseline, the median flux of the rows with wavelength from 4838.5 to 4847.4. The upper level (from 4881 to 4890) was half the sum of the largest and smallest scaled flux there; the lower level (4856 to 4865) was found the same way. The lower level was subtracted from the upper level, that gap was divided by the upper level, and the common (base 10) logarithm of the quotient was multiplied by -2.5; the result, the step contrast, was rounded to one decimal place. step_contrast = 2.6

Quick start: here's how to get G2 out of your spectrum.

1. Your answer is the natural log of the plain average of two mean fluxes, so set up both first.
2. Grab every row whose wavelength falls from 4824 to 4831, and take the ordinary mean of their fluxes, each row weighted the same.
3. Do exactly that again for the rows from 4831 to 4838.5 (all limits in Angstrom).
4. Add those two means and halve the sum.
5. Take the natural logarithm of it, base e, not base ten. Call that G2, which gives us 0.966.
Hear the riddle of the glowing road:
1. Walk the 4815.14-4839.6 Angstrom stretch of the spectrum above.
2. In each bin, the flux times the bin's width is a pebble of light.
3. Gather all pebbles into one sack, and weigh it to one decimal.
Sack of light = 63.9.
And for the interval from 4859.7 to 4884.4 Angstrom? 58.5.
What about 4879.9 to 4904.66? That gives 63.9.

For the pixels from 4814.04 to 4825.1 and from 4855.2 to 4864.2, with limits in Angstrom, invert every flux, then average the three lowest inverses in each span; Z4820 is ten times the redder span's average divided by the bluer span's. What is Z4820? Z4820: 10.7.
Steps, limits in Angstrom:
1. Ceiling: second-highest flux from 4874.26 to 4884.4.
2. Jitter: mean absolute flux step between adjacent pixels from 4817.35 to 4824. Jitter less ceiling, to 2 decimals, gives -2.68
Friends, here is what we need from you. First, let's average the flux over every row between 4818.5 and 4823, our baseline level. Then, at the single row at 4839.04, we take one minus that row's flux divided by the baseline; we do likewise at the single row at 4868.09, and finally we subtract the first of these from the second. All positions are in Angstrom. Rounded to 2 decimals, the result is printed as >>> 0.13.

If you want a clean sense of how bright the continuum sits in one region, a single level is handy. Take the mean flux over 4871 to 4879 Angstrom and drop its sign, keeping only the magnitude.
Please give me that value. 2.50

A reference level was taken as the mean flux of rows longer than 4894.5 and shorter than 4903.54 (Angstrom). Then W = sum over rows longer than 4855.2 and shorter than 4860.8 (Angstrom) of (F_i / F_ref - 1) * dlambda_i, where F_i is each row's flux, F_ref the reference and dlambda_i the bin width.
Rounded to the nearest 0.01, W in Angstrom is -0.70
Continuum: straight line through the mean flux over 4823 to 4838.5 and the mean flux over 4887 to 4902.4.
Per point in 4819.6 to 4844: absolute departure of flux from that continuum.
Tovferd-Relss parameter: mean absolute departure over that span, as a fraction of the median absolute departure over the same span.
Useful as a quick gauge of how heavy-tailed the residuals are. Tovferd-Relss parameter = 1.36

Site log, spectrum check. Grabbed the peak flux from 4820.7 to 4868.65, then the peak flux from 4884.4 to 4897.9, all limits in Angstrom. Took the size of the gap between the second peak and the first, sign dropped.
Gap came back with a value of 0.26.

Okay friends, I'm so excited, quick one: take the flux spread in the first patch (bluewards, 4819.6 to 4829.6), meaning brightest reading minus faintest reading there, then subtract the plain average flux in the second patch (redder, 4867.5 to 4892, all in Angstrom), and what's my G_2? -1.62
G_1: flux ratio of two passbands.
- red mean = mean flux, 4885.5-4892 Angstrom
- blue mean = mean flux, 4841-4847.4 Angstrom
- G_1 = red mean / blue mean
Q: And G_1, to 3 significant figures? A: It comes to 1.00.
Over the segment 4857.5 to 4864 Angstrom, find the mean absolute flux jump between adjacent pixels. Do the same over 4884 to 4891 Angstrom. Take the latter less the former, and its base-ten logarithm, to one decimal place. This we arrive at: -1.4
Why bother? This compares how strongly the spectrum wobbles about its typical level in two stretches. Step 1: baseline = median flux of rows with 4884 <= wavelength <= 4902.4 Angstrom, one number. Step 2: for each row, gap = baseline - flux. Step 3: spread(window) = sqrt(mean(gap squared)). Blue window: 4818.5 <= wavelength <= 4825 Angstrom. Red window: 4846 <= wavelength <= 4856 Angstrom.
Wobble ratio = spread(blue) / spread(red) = 0.3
